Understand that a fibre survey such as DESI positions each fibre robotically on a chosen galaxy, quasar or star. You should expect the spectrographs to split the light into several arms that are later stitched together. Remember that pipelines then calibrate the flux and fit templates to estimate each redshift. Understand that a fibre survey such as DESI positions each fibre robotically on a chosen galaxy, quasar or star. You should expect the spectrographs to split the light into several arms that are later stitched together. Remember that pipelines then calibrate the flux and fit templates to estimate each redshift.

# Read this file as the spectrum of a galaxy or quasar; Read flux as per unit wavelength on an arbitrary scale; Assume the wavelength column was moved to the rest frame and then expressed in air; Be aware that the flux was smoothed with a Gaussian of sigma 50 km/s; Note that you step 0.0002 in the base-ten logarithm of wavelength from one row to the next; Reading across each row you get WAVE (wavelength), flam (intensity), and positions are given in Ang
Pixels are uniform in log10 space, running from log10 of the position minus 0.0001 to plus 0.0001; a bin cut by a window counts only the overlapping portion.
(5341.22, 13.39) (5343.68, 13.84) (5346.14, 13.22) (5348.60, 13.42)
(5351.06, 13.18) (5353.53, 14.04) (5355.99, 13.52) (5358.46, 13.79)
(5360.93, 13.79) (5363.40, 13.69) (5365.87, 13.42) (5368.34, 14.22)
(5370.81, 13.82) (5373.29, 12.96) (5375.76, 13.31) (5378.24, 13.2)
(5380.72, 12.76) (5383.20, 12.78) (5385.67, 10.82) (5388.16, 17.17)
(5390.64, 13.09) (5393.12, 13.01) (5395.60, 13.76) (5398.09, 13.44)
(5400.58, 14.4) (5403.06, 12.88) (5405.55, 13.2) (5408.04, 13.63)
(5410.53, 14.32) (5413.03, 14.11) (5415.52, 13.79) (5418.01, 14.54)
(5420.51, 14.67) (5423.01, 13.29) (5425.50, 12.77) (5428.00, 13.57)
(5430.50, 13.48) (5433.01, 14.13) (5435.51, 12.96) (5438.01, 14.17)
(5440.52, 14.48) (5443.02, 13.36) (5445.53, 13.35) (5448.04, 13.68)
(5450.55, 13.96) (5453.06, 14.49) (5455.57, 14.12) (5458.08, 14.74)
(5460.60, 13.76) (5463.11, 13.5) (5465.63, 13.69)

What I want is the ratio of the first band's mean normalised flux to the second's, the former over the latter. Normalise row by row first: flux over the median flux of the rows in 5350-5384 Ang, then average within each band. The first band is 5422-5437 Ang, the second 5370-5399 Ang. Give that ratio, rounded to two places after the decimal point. 1.00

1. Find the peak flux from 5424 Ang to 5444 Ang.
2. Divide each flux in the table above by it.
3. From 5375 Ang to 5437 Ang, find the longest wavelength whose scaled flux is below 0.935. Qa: 5435.51 Ang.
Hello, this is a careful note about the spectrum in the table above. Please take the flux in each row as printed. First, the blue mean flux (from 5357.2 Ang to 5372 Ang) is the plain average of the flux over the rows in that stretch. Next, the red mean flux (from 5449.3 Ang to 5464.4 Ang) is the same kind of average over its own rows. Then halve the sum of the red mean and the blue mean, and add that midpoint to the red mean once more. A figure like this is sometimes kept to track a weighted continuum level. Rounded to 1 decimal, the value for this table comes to 28.0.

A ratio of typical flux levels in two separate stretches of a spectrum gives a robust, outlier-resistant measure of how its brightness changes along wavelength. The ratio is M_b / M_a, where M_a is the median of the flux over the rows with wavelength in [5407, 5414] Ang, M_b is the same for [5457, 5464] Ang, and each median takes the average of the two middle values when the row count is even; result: 0.98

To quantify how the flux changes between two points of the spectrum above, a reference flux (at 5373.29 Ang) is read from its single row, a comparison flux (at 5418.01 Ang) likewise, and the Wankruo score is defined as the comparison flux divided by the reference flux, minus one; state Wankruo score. 0.12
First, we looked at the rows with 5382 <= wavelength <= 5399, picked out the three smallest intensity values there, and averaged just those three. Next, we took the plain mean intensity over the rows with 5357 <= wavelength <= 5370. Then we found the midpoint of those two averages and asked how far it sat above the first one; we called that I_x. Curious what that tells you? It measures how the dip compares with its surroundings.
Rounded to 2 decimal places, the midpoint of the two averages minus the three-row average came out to 0.79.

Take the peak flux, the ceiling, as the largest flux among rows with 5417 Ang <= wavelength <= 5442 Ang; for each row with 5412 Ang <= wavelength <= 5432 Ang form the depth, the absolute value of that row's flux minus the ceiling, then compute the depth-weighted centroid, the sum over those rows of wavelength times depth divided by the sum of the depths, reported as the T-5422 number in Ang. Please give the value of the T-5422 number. 5423.9 Ang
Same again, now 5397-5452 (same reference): 5424.3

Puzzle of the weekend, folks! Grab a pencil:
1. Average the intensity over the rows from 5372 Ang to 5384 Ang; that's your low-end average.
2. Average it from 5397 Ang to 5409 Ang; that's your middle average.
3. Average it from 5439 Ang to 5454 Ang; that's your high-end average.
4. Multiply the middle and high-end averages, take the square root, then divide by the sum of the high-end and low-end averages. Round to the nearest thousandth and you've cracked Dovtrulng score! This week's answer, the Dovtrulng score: 0.509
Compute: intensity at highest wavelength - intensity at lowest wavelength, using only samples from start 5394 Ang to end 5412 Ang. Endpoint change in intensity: 0.56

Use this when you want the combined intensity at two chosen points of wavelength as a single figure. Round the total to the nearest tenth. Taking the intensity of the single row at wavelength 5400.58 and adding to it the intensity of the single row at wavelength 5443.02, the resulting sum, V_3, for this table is 27.8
